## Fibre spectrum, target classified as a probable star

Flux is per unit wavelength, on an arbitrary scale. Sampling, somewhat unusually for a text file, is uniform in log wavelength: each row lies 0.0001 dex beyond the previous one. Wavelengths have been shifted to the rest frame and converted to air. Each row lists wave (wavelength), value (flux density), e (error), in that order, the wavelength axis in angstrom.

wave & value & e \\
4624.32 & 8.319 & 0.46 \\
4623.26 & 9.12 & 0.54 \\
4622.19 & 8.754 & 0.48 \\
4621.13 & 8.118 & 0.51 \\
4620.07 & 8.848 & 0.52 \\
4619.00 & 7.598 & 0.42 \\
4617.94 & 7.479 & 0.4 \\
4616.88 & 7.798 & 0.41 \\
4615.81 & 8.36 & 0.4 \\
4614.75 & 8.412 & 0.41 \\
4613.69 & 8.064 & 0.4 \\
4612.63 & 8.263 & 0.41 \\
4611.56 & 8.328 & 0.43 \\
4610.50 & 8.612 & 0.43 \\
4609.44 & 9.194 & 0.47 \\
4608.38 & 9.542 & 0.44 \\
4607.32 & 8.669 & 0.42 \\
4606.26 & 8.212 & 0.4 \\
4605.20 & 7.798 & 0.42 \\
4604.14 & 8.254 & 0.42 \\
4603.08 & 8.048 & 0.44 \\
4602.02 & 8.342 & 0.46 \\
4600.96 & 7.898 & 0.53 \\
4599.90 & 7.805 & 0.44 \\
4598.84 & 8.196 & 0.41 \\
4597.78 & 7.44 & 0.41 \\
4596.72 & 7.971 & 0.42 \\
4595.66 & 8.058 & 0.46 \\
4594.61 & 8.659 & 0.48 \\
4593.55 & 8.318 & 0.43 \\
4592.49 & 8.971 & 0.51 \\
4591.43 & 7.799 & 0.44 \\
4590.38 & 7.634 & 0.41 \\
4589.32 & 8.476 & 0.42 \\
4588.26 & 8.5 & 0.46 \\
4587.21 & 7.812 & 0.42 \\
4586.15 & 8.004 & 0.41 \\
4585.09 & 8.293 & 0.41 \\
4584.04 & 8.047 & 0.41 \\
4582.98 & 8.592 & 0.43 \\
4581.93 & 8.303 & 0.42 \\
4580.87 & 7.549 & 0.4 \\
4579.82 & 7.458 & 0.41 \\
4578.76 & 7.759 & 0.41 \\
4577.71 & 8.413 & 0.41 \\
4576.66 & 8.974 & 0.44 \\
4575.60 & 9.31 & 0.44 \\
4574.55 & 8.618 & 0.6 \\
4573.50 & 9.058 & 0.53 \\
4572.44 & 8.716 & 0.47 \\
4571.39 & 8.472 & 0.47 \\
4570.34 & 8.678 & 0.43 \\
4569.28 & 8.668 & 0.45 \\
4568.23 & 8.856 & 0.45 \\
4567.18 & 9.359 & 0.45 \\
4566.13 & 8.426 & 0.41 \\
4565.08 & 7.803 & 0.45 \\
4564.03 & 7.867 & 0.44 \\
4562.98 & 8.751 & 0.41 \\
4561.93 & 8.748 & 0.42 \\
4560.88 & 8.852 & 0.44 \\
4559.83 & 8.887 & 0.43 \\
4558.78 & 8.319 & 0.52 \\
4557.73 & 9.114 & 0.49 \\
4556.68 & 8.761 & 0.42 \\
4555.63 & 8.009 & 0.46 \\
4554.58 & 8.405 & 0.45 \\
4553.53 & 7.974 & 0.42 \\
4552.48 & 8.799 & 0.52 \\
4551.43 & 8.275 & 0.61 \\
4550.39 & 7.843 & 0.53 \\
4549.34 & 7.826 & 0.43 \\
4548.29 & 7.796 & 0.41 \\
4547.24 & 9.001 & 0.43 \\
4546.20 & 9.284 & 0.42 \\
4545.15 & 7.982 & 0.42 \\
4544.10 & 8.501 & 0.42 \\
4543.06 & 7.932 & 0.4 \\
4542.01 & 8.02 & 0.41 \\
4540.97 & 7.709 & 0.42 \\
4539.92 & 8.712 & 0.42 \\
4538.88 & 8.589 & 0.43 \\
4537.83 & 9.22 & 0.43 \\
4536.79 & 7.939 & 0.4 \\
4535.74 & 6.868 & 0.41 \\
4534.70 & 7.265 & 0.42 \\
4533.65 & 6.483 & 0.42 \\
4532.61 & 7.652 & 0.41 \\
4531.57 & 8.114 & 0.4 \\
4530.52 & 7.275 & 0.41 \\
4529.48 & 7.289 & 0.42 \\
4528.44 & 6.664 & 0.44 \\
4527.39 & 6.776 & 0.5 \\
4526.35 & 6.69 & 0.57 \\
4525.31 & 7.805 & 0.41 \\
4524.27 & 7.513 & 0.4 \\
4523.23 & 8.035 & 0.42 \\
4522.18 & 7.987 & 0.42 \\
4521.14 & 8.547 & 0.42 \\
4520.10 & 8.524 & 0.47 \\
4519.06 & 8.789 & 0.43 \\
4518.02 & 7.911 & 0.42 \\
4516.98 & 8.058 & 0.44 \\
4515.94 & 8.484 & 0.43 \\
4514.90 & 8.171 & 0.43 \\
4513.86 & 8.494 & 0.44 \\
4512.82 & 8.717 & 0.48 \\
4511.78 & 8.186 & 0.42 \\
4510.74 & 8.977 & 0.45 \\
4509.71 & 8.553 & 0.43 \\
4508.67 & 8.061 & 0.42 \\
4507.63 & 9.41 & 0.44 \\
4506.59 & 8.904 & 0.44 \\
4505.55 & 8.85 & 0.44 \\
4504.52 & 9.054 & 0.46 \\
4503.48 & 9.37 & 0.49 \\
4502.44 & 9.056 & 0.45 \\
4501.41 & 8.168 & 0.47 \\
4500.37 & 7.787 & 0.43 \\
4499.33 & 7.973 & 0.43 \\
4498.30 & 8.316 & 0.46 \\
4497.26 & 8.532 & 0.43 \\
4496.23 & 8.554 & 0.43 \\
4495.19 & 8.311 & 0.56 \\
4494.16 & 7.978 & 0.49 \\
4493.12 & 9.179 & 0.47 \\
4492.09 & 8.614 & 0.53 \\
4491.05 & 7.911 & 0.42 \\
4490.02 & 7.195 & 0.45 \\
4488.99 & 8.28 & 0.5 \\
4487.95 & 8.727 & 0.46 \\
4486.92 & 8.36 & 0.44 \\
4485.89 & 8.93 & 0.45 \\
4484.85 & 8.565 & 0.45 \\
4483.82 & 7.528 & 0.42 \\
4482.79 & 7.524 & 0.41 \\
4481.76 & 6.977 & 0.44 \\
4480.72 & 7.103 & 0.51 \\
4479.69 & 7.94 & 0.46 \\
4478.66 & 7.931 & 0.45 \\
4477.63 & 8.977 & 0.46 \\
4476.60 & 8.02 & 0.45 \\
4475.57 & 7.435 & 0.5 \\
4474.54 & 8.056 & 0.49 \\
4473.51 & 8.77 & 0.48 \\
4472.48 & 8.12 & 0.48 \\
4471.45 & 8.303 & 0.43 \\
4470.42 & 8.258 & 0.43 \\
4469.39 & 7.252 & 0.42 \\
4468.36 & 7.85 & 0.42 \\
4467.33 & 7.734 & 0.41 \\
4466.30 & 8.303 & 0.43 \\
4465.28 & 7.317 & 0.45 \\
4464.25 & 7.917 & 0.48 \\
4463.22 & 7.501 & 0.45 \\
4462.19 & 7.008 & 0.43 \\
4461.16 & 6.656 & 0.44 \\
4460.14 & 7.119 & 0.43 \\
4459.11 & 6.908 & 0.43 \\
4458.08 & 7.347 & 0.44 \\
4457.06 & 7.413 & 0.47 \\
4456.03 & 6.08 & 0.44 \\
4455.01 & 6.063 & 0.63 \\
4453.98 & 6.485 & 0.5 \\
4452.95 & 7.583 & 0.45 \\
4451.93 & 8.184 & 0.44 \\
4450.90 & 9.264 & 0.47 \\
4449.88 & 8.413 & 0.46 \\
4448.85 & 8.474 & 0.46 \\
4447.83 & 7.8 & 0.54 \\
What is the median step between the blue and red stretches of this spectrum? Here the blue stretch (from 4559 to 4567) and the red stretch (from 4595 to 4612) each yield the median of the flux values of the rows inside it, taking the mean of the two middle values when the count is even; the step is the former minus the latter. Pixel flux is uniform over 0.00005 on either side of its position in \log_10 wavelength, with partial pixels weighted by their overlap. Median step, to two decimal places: 0.54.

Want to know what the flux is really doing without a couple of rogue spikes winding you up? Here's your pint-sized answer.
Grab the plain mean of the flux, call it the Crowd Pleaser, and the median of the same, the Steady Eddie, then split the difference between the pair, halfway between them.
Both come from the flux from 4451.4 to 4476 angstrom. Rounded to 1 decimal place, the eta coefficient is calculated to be 7.5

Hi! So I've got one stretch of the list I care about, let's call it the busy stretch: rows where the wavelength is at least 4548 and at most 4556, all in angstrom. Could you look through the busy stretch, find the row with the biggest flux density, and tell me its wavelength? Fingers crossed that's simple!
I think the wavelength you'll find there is 4552.48 angstrom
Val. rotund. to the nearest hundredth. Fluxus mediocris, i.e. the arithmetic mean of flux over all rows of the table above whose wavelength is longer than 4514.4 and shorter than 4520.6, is 8.32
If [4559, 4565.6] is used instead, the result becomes 8.48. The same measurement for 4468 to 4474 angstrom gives 8.09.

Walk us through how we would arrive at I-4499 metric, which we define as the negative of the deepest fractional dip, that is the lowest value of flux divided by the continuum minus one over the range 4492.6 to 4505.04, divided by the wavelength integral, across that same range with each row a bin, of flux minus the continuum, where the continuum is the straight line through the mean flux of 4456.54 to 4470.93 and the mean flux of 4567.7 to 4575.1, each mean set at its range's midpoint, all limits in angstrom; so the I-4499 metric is 0.00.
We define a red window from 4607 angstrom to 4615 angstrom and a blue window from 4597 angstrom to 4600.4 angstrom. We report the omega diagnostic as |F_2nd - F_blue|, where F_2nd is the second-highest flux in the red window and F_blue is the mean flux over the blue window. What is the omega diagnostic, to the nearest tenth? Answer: 1.4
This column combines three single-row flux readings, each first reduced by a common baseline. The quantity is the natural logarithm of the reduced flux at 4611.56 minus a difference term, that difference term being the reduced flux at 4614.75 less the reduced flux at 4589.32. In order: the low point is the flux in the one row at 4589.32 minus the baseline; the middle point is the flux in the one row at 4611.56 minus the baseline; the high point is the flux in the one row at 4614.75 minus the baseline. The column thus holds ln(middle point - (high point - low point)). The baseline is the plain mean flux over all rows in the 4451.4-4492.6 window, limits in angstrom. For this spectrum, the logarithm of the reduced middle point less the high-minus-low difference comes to -0.38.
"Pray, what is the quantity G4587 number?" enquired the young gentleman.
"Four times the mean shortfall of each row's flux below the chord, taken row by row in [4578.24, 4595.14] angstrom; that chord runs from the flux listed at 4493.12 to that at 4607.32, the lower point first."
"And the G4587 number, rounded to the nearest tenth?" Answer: 2.5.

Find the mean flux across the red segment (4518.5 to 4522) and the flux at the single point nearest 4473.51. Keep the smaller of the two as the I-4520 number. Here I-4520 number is 8.6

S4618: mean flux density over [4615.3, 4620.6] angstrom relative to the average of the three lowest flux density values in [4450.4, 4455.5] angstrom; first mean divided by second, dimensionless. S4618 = 1.19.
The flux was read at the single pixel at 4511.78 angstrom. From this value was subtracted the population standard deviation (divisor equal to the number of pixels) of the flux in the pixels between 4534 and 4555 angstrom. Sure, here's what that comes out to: 7.6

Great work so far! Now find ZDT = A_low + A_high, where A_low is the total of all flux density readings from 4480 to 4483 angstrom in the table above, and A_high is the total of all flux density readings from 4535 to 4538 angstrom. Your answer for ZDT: 46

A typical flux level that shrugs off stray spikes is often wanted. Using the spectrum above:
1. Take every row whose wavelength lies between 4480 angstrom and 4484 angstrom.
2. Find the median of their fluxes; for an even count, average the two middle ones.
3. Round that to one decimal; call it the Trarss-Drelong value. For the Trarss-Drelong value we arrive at 7.3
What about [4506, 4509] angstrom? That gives 8.9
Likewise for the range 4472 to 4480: 8.0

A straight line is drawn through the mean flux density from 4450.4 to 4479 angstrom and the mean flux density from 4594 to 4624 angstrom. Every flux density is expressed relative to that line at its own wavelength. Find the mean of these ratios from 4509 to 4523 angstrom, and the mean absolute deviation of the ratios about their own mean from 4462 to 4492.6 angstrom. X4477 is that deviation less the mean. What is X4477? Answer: -1.01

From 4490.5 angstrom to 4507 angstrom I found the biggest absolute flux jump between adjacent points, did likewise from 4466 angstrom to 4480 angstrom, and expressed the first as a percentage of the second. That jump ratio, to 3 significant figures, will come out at 115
